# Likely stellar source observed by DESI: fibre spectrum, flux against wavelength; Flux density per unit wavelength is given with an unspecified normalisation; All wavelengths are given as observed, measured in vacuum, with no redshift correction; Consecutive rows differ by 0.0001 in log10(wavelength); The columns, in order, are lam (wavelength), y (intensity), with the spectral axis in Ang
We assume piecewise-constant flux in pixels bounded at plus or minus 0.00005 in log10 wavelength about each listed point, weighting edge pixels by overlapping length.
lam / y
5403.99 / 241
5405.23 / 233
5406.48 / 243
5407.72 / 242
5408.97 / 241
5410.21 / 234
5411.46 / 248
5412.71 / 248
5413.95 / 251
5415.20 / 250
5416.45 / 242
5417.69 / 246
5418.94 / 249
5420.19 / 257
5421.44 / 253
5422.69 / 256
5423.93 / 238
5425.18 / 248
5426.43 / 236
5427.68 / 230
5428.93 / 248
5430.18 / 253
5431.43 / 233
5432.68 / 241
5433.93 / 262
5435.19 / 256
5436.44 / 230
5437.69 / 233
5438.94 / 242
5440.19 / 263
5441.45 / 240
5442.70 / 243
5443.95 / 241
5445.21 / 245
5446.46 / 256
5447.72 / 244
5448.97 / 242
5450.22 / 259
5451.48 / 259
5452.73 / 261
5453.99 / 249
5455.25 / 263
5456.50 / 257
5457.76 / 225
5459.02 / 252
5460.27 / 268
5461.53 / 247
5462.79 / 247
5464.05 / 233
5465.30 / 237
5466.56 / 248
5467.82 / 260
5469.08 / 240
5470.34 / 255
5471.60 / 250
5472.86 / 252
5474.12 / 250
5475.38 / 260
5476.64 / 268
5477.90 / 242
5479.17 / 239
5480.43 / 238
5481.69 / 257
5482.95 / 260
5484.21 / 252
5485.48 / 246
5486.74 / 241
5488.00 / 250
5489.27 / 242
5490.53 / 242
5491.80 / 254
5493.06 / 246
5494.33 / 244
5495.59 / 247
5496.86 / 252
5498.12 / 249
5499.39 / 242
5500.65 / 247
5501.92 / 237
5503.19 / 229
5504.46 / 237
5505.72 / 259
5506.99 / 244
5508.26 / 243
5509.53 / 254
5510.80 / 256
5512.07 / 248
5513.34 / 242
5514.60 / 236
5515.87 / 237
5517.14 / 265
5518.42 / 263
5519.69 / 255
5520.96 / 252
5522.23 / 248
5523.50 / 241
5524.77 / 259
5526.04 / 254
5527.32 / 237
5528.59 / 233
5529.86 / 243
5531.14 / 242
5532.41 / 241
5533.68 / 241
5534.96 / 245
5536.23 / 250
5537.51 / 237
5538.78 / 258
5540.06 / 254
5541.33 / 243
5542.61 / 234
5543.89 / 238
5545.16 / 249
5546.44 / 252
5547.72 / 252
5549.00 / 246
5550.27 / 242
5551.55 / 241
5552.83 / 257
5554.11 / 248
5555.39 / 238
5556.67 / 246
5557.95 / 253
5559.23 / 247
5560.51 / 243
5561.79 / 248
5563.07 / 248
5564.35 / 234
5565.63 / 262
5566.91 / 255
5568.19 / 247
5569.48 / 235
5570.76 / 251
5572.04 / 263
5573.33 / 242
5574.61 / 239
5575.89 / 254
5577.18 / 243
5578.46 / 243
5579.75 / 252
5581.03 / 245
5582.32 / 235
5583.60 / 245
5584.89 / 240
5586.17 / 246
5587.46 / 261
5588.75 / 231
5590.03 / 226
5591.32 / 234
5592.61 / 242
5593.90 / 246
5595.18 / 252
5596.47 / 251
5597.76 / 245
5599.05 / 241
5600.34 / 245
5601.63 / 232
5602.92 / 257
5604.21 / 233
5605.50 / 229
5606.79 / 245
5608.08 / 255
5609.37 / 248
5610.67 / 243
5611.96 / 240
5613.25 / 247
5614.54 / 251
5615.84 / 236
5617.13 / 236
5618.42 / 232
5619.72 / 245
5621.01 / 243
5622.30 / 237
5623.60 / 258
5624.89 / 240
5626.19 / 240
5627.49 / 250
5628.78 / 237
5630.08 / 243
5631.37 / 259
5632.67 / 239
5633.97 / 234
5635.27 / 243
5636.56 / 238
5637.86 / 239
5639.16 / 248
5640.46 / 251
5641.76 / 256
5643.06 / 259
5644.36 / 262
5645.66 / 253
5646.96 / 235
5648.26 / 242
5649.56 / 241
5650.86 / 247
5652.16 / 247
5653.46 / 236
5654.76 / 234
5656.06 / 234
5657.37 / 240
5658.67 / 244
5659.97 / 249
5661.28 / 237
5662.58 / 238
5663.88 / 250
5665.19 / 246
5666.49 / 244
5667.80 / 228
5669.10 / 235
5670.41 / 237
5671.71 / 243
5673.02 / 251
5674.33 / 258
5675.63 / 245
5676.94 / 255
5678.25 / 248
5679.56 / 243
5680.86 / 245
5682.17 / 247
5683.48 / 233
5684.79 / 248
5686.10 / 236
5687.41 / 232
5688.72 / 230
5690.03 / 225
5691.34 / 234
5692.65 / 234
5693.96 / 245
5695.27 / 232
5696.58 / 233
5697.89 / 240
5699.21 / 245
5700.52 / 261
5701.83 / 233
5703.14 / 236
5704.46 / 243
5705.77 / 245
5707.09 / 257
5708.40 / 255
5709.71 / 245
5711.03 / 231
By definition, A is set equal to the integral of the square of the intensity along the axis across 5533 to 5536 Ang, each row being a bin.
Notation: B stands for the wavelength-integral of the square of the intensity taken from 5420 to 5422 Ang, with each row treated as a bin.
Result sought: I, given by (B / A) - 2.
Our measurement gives -1.27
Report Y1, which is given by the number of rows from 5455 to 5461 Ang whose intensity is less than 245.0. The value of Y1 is 1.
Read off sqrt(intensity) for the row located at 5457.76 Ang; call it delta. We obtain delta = 15.0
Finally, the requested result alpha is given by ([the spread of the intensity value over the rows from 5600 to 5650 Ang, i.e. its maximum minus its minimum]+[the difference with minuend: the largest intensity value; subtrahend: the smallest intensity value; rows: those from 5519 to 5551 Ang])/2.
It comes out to 29.5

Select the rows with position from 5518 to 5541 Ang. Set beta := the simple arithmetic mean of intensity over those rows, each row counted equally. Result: 247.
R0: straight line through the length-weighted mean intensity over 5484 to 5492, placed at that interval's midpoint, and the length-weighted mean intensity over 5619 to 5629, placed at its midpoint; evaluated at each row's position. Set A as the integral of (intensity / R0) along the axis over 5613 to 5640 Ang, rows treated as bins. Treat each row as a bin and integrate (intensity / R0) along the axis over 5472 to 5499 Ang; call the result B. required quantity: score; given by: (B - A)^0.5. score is 0.7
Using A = 26.9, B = 27.3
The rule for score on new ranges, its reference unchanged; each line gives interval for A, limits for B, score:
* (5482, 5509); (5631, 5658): 0.2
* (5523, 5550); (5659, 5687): 1.0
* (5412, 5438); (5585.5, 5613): 1.2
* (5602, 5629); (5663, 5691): 1.0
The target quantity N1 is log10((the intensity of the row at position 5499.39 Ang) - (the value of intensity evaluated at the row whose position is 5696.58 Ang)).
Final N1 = 0.95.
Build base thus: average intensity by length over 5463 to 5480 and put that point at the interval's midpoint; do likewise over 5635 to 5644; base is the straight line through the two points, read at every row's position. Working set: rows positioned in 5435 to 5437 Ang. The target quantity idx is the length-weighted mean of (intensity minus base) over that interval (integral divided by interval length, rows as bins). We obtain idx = -8.0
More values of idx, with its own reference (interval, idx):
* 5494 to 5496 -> -3.0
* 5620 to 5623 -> -7.5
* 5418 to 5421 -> 3.6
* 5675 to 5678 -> 1.4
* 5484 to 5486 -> 0.0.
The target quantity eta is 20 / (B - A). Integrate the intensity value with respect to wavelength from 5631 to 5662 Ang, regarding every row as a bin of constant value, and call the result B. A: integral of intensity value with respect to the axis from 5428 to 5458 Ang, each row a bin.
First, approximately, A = 7434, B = 7573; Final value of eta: 0.14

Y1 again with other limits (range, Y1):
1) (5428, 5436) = 2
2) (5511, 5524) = 4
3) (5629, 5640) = 6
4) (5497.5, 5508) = 5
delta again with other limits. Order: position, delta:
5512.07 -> 15.7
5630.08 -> 15.6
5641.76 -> 16.0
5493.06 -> 15.7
